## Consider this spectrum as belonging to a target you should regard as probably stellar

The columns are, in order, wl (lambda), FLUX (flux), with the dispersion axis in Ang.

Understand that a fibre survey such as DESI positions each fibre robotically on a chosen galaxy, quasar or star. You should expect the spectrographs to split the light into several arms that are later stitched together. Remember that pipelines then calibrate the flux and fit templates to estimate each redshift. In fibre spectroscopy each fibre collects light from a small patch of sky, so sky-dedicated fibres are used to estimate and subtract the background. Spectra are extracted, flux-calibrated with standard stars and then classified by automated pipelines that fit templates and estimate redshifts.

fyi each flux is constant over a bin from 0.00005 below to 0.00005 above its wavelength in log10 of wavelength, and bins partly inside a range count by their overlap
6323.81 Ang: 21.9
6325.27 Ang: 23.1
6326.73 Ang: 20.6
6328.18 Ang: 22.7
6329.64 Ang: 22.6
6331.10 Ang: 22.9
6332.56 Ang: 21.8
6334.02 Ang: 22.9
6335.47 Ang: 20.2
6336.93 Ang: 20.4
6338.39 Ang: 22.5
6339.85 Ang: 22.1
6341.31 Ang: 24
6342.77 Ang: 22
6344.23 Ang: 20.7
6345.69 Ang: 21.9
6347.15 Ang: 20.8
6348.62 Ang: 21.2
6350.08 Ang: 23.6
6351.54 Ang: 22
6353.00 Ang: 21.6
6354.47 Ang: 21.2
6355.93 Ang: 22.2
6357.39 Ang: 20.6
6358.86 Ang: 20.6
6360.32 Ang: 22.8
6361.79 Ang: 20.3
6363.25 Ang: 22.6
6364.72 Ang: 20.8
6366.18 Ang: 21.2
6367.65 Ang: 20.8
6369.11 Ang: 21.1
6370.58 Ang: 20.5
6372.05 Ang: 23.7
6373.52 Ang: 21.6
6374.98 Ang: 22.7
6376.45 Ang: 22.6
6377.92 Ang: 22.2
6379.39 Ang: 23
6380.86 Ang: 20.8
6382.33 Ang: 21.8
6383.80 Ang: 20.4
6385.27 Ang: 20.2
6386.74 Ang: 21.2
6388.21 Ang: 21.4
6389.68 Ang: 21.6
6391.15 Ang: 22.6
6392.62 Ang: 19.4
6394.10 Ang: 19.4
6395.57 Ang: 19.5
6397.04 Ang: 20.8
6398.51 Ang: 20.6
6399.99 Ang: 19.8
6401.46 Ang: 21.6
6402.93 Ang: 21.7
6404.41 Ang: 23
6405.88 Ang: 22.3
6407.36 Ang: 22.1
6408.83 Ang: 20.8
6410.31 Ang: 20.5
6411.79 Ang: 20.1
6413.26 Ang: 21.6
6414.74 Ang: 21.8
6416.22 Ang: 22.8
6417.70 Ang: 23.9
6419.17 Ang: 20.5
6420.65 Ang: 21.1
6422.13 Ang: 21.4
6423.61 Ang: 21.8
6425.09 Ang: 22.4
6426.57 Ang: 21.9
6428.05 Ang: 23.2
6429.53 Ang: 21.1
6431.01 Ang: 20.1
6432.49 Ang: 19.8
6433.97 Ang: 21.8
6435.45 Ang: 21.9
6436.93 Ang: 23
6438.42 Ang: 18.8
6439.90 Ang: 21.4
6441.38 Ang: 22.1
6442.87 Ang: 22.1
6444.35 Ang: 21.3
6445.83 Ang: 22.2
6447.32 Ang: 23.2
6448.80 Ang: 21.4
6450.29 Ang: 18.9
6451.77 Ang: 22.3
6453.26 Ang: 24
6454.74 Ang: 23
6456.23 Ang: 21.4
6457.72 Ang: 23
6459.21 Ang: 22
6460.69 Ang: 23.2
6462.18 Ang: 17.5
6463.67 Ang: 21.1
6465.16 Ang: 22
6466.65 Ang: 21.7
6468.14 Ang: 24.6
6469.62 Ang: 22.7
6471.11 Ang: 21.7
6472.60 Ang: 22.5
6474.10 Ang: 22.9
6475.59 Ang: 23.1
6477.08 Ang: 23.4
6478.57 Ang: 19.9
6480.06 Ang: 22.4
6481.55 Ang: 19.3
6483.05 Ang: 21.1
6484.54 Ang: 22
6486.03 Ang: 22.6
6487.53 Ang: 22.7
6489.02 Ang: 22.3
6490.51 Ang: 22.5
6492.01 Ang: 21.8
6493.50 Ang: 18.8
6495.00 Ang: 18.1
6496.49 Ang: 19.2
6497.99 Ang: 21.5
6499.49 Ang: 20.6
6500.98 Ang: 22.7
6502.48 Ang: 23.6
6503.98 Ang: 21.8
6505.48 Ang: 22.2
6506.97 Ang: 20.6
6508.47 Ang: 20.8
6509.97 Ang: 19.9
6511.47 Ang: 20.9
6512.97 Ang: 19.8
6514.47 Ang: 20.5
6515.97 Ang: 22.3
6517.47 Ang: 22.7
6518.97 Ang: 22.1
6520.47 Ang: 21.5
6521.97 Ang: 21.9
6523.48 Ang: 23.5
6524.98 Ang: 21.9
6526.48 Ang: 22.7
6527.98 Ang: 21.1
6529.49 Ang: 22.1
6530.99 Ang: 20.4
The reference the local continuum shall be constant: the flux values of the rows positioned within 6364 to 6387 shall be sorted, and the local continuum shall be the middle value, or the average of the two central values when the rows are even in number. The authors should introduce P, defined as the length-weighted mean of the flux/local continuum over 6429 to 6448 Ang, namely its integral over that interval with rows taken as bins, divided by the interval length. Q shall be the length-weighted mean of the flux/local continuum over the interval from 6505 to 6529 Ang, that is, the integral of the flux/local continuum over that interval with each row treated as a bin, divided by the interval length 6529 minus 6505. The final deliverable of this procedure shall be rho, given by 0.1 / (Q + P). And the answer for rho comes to 0.0493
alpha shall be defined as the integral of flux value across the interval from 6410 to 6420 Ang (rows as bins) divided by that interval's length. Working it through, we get 21.6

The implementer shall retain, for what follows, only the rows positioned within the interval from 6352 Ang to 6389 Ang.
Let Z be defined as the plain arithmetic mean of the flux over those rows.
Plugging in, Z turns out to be 21.5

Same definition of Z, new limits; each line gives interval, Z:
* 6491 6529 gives 21.3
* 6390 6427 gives 21.3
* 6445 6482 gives 22.0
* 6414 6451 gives 21.6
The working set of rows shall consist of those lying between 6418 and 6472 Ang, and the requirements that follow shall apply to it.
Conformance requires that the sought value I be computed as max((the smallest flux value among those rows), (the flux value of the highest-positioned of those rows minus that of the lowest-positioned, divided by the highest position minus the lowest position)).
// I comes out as 17.5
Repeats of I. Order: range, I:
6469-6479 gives 19.9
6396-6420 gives 19.8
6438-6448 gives 18.8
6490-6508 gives 18.1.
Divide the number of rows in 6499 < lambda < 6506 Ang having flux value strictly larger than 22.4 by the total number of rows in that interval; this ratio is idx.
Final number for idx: 0.40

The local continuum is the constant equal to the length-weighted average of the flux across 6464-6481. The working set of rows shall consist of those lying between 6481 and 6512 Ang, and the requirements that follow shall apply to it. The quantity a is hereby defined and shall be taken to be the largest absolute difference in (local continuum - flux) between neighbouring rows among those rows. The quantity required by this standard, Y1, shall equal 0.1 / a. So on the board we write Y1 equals 0.033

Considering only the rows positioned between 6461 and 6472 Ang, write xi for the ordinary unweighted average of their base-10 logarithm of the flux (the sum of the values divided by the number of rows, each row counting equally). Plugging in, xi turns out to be 1.33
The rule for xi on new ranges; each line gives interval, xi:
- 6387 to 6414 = 1.32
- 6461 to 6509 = 1.33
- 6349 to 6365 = 1.34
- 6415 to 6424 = 1.34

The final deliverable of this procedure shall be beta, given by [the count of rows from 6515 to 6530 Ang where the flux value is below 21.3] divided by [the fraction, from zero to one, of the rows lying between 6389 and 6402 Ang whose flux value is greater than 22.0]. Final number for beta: 9.0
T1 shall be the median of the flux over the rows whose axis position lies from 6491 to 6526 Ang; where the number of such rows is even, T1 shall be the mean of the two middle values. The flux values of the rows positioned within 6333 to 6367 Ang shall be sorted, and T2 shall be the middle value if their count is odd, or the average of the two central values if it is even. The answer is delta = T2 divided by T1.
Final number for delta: 1.00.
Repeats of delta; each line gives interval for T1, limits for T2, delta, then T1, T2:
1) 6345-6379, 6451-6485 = 1.03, 21.6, 22.3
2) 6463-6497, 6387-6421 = 0.97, 22.0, 21.4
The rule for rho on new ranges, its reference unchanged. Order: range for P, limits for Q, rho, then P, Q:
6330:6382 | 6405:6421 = 0.0489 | 1.027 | 1.02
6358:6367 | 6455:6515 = 0.0494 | 1.007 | 1.02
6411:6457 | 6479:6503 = 0.0493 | 1.023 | 1.00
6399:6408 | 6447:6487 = 0.0486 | 1.024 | 1.04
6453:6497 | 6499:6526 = 0.0489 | 1.026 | 1.02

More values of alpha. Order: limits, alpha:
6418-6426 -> 21.6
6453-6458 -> 22.7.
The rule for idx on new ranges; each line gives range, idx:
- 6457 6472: 0.40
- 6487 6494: 0.40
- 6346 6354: 0.20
